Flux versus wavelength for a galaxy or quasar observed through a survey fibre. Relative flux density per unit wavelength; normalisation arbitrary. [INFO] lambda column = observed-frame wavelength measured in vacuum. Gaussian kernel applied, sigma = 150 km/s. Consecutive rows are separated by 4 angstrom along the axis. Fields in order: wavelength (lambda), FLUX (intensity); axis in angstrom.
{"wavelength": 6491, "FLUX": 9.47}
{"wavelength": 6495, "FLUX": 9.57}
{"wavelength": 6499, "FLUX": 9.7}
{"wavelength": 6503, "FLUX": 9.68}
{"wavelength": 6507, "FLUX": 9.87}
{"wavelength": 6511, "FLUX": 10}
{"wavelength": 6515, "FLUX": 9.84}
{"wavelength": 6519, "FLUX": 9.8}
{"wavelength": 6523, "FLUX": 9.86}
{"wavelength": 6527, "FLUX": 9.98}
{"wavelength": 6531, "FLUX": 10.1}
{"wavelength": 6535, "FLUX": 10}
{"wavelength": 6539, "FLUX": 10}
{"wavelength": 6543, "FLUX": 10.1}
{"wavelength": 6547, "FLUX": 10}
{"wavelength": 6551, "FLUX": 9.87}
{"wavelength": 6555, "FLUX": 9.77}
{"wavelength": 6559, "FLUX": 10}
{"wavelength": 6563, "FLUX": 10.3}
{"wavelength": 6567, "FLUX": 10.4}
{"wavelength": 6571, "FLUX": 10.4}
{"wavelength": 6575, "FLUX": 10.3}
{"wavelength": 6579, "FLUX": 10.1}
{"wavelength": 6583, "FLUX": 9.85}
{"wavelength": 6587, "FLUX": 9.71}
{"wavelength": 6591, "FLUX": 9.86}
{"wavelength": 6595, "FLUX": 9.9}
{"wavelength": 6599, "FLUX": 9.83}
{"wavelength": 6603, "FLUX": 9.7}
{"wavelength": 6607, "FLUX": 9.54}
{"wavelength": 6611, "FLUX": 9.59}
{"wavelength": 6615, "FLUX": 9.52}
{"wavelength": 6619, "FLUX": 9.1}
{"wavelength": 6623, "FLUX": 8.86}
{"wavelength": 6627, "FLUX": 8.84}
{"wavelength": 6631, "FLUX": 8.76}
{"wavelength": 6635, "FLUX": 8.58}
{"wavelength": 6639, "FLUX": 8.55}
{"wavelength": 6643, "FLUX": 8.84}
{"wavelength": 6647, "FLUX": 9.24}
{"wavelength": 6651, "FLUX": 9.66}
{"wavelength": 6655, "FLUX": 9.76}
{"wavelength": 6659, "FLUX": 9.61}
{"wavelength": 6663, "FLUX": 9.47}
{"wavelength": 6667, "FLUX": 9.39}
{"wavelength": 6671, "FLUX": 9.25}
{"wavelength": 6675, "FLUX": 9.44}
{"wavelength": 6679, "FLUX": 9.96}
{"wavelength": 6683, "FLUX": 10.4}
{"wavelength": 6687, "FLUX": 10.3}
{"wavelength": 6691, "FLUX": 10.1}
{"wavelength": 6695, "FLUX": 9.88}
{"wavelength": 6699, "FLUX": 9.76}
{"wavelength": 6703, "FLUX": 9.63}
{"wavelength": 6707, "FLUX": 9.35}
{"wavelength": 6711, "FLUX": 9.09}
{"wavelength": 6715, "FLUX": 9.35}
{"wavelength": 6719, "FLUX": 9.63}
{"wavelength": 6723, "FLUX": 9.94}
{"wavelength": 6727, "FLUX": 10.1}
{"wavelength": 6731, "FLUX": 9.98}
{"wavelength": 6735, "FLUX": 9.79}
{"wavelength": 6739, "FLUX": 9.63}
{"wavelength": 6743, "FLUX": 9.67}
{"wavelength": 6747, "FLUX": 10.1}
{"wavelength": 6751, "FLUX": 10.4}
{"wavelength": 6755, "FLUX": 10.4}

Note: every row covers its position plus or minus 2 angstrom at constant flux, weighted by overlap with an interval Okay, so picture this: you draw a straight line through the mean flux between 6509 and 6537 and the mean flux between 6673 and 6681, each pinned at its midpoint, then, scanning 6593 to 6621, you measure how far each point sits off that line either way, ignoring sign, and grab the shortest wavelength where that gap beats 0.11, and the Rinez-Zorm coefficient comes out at 6603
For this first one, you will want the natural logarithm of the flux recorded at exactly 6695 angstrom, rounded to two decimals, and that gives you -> 2.29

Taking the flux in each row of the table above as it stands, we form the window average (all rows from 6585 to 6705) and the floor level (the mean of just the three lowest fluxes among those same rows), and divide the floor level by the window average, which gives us 0.908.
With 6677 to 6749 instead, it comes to 0.944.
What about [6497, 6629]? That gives 0.909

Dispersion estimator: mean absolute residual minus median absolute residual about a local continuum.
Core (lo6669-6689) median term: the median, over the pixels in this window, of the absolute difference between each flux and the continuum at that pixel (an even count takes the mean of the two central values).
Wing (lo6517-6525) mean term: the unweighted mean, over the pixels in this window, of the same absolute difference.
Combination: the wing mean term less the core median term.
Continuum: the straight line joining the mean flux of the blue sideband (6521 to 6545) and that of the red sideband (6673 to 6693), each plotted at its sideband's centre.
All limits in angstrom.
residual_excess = -0.19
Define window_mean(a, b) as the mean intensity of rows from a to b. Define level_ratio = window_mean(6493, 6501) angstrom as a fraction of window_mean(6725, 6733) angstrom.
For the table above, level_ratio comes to 0.96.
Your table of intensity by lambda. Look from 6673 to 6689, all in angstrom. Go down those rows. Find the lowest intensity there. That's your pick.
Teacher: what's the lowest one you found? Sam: 9.44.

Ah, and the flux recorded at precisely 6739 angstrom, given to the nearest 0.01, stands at 9.63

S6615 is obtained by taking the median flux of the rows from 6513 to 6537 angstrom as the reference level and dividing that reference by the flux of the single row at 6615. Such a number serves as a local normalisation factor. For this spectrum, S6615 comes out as 1.04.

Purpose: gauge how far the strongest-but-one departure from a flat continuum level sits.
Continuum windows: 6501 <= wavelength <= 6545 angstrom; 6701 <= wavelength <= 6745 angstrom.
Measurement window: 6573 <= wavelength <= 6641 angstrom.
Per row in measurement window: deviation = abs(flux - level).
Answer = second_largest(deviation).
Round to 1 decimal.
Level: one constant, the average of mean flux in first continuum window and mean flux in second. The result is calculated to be 1.2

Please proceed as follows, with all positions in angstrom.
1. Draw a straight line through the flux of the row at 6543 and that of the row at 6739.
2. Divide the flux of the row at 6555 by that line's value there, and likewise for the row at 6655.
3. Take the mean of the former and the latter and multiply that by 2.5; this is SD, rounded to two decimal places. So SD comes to 2.45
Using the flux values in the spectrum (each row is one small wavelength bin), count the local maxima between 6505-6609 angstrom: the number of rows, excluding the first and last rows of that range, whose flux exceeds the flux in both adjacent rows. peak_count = 4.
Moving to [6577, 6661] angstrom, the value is 3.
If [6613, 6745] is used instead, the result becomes 3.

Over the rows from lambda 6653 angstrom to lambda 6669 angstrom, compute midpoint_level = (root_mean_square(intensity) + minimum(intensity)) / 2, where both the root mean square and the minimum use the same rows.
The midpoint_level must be 9.47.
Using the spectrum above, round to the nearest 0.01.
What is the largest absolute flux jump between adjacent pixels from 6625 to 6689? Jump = 0.52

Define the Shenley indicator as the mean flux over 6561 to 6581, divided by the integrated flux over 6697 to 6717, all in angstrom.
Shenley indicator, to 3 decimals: 0.055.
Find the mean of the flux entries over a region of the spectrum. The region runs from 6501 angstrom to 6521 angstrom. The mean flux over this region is 9.8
